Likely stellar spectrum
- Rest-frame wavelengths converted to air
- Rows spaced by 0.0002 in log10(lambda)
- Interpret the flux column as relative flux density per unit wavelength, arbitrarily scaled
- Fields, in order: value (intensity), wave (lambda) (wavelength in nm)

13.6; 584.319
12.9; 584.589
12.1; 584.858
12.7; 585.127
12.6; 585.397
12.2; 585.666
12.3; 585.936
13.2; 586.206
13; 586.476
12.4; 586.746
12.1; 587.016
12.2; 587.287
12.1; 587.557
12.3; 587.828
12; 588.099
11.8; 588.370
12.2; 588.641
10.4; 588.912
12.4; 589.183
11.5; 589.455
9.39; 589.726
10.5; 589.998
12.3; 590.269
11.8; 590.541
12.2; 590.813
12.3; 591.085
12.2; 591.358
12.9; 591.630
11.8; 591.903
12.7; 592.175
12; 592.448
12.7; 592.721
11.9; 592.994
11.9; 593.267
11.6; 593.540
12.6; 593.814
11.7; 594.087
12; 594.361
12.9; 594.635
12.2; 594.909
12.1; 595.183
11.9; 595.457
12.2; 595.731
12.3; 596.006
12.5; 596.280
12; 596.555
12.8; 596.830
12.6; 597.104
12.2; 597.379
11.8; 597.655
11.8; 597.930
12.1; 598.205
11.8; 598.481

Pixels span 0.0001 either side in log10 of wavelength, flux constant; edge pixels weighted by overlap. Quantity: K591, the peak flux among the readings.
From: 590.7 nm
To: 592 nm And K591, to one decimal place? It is 12.9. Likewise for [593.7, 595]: 12.9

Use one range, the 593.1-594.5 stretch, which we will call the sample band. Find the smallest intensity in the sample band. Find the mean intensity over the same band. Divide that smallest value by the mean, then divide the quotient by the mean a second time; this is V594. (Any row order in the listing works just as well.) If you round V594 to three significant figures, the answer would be 0.0811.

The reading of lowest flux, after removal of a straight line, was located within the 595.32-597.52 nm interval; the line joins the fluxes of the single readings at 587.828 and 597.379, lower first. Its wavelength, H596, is 595.457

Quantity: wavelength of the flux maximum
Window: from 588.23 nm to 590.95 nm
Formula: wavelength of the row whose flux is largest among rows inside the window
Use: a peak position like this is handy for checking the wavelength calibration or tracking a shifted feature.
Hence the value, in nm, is 589.183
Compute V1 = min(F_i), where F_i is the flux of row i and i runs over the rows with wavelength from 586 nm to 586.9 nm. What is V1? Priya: 12.4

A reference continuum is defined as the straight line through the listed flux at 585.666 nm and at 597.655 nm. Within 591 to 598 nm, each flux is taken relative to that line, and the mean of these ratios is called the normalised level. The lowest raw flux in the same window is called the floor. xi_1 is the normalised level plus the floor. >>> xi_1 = 12.6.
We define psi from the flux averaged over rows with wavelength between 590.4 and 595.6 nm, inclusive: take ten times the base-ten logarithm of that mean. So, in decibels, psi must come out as 10.86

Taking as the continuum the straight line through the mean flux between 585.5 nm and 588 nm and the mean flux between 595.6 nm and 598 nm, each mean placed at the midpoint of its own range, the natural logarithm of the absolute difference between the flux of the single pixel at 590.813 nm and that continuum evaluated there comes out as -1.9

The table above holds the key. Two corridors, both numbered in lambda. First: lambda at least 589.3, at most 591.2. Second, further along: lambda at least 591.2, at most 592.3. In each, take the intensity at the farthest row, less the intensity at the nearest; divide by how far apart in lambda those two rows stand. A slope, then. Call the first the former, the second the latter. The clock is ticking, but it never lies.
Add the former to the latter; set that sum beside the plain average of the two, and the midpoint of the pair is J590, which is 0.8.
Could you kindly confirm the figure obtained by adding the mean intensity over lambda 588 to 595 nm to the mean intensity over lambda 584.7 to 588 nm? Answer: 24.4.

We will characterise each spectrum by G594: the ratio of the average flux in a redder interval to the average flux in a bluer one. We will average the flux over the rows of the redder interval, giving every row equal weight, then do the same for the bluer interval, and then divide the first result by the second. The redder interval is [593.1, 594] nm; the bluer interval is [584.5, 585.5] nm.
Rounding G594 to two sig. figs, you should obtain 0.96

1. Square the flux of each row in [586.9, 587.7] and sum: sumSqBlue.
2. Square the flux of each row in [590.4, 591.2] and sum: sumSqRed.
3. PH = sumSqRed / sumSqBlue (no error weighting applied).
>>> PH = 0.99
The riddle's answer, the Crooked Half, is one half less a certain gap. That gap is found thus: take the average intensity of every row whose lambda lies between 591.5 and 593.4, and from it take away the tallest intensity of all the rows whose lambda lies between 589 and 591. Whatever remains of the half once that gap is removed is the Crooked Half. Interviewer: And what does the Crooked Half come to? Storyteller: 0.6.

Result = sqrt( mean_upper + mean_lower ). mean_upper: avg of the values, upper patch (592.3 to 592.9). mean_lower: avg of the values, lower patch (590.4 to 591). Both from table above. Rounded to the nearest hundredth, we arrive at 4.93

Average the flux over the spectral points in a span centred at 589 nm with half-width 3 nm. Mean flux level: 12.0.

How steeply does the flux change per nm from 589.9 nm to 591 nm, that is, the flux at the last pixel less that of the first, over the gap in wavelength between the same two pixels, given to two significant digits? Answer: 2.1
